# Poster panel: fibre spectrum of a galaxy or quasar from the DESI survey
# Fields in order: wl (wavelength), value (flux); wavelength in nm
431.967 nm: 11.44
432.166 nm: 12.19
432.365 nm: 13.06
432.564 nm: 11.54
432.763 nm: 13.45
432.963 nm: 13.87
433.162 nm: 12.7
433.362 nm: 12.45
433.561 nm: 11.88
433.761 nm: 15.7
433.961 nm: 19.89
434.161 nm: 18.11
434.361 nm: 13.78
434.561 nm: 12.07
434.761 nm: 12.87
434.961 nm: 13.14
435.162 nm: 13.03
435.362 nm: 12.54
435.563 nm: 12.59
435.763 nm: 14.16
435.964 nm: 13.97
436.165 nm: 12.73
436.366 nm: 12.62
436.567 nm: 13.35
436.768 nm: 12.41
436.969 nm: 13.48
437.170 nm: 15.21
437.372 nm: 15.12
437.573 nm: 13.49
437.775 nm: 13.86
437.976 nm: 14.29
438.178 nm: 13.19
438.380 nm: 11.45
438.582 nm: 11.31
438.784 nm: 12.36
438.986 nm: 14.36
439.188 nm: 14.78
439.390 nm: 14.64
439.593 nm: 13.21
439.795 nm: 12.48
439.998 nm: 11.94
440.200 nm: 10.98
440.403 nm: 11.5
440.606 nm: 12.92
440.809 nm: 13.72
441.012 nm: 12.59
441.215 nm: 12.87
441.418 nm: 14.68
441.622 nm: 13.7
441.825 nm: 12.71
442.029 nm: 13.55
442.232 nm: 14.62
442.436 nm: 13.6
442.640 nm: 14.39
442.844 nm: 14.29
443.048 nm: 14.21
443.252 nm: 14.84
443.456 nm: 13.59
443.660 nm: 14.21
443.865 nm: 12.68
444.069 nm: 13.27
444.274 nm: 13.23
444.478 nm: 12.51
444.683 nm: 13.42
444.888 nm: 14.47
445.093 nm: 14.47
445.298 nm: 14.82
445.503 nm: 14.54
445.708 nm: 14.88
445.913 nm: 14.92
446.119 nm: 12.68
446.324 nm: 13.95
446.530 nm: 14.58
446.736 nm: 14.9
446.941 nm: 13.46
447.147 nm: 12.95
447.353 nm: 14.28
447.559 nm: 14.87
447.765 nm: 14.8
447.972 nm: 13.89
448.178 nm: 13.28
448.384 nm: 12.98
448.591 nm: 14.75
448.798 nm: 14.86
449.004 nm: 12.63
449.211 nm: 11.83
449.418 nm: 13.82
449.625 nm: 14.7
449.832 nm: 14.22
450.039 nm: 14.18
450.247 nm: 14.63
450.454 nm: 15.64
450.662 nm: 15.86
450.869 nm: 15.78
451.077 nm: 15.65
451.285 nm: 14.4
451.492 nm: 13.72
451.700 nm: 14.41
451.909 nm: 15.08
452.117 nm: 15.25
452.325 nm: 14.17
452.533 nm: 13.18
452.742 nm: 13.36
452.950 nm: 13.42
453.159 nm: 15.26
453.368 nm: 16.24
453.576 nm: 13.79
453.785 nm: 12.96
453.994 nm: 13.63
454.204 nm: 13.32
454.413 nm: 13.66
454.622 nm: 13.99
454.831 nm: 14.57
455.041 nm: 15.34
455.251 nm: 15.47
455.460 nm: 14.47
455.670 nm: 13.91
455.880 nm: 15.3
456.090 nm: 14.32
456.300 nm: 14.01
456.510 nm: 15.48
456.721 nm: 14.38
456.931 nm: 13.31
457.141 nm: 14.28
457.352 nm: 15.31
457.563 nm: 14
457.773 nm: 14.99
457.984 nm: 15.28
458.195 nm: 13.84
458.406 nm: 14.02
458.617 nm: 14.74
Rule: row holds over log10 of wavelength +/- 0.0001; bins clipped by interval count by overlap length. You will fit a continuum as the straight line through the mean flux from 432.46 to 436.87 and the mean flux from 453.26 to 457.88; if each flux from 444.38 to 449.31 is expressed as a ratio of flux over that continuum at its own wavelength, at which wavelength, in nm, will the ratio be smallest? 449.211 nm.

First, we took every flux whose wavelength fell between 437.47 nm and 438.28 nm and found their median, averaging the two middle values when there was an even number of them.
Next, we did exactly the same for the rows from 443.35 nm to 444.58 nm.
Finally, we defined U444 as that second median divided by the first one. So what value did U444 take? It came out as 0.97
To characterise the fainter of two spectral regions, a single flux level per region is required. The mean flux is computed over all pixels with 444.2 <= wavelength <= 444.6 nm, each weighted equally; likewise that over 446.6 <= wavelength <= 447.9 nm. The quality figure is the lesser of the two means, 12.9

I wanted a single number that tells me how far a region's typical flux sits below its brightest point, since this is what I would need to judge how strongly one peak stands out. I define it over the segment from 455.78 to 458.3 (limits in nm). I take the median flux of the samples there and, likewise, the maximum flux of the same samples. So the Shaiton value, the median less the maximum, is -1.1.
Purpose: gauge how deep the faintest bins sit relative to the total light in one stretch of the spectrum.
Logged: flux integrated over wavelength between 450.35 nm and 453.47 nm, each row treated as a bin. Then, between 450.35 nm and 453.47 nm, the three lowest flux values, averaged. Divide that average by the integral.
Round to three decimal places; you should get 0.289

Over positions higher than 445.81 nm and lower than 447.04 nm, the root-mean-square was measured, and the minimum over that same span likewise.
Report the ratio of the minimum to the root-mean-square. 0.899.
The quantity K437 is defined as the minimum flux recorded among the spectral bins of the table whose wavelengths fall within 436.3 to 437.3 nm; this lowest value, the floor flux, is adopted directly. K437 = 12.41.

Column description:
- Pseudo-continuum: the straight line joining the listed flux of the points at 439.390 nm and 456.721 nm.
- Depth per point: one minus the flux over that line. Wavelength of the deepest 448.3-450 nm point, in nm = 449.211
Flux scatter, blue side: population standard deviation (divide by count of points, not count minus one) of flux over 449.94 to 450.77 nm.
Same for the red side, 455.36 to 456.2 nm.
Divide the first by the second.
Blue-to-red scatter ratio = 1.38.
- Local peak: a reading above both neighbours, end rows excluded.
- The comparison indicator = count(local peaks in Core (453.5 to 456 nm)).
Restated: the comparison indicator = 2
